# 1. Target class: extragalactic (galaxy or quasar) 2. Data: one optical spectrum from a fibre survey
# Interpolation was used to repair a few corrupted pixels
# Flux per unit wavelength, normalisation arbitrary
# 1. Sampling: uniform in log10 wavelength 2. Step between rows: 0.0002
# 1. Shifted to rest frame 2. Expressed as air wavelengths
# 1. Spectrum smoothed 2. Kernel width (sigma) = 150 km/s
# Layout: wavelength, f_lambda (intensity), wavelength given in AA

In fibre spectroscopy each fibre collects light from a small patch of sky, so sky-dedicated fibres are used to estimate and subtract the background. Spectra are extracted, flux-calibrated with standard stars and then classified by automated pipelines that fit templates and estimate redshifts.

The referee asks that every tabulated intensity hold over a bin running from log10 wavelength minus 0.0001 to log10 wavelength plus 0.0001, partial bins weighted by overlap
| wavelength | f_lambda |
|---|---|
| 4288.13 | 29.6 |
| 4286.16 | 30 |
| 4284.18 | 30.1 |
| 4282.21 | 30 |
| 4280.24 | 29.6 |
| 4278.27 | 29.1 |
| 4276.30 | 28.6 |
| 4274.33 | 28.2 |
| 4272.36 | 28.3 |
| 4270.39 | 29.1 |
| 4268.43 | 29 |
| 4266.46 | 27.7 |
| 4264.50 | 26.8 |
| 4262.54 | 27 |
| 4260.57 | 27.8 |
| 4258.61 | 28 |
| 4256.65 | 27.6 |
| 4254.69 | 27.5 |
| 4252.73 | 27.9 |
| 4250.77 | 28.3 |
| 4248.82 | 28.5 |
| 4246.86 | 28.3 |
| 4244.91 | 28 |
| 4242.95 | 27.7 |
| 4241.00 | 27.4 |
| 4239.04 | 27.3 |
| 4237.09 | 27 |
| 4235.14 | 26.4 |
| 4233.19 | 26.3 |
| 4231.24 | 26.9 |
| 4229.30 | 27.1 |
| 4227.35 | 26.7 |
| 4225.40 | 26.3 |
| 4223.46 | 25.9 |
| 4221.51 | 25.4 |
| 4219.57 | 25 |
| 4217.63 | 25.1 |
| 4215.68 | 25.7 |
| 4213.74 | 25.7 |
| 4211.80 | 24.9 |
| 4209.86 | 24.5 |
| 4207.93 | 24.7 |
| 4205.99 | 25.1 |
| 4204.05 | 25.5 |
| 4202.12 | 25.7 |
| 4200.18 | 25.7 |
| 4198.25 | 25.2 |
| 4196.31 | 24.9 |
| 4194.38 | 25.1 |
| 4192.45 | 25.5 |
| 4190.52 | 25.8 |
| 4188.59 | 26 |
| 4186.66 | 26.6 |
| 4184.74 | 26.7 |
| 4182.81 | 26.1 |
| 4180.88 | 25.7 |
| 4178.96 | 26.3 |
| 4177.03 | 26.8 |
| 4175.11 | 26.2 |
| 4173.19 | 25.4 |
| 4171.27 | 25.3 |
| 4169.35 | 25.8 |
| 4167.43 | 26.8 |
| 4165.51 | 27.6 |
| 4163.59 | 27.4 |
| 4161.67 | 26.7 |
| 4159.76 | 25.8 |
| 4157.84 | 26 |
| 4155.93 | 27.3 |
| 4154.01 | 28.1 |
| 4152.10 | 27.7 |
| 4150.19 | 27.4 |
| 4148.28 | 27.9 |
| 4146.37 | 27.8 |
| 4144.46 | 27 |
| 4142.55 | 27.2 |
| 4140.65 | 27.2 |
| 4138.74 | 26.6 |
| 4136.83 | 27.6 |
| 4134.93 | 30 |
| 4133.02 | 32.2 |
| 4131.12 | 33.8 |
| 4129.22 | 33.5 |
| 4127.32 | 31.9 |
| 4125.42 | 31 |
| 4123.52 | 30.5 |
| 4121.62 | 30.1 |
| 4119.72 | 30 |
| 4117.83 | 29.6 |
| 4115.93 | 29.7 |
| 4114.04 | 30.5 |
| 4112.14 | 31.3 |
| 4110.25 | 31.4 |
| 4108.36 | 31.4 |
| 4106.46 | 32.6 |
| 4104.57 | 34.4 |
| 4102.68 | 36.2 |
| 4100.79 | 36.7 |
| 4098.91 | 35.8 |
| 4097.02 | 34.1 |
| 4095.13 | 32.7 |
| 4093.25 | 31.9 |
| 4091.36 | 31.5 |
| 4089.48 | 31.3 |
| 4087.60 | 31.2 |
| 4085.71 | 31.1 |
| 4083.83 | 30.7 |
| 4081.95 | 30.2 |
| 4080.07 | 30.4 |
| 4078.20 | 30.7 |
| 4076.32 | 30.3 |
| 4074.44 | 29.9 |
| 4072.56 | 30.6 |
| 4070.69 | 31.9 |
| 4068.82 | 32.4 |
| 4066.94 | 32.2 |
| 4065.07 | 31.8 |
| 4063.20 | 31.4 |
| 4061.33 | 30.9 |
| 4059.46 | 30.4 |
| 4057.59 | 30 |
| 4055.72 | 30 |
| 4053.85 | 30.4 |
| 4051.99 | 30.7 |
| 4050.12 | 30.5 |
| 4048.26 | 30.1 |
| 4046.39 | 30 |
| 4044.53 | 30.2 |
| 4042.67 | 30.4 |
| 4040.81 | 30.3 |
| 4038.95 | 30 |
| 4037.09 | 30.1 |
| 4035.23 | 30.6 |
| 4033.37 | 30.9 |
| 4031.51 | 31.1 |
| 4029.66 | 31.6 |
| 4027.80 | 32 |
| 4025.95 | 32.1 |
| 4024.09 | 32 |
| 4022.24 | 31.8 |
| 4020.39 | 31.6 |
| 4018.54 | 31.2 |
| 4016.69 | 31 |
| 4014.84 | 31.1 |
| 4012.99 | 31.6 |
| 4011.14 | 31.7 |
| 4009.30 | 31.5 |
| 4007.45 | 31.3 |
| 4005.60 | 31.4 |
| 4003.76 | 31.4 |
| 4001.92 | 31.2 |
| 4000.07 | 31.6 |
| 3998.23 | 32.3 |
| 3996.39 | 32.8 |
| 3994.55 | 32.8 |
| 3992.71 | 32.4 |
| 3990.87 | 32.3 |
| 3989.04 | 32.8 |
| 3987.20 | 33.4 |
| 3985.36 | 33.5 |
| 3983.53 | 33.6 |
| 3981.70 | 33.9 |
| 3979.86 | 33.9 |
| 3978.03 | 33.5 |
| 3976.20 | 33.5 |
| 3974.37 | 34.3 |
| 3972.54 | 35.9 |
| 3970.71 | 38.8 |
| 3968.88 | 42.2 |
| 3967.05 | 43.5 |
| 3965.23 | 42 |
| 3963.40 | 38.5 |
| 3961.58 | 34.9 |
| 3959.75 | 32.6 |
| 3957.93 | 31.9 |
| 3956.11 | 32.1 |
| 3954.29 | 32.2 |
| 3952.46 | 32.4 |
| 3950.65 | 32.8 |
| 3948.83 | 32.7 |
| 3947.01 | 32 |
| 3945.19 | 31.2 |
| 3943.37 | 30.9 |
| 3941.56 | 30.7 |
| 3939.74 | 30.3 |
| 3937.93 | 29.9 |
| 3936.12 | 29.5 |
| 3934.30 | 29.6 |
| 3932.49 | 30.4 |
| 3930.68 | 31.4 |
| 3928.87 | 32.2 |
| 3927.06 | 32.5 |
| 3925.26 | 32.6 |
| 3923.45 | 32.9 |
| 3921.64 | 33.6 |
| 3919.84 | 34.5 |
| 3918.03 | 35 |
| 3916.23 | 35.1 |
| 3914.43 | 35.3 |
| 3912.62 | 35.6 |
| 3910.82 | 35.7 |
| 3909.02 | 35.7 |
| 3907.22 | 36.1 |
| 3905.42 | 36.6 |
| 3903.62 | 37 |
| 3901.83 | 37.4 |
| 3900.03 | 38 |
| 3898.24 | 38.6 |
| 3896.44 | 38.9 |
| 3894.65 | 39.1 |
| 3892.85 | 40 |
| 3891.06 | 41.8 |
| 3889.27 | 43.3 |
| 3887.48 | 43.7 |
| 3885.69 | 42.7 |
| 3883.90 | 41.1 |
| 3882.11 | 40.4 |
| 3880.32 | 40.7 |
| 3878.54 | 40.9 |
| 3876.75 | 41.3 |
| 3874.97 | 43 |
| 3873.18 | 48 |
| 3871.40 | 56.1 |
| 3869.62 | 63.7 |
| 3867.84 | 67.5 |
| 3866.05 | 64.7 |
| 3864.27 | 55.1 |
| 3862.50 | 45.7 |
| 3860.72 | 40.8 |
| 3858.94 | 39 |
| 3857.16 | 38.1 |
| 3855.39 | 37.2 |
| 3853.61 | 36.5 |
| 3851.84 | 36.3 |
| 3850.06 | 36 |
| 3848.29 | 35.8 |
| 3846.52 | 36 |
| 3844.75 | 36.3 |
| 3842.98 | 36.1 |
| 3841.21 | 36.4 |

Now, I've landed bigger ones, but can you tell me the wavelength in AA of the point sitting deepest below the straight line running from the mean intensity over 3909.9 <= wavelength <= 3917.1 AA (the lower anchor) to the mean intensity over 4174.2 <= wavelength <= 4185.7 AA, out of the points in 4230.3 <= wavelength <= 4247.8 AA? 4233.19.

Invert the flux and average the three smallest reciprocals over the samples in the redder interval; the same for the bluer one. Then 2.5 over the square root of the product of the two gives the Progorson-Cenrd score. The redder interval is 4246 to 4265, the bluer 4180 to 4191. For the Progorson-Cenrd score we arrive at 68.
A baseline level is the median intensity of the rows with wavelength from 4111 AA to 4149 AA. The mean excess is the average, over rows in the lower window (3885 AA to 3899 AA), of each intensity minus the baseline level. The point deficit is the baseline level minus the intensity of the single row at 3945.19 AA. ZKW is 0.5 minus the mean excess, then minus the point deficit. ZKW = -9.3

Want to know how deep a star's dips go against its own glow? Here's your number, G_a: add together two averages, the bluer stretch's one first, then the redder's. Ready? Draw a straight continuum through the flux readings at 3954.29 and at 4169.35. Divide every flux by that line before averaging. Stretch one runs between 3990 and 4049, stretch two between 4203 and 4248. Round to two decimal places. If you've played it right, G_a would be 2.12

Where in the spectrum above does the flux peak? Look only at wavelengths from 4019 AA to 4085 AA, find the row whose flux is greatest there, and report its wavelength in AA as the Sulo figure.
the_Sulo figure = 4068.82 AA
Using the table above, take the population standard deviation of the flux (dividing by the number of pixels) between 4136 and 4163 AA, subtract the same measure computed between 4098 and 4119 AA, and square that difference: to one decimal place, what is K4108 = 3.4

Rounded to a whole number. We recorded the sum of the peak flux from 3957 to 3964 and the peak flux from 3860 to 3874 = 106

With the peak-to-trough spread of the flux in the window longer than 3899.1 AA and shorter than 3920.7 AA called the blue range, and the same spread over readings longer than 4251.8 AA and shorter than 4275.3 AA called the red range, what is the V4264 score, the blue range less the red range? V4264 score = 1.2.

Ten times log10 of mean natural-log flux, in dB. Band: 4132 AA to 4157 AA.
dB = 5.23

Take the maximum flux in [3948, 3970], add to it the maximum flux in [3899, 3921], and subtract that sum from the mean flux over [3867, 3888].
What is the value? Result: -34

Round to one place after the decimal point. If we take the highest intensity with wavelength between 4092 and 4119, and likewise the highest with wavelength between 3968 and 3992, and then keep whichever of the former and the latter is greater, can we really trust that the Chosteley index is 42.2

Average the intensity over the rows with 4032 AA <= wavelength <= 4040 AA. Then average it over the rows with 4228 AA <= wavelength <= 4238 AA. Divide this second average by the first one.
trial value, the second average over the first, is 0.88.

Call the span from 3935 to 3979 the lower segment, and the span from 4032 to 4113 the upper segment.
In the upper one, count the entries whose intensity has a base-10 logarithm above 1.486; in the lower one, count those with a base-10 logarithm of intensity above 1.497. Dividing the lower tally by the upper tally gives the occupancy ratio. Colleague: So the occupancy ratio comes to 0.72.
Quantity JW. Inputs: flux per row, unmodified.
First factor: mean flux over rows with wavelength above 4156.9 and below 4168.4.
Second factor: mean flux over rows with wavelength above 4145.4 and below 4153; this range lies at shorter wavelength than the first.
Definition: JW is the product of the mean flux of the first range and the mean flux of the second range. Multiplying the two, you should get 740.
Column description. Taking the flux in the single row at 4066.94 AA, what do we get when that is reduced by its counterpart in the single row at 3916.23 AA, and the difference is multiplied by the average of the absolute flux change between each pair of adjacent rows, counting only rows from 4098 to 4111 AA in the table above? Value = -3.0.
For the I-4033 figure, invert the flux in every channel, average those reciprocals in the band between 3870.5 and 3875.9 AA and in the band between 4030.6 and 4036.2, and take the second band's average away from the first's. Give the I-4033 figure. -0.012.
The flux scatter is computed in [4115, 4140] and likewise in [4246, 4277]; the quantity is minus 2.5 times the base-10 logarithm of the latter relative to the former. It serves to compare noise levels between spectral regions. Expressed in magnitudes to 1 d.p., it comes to 1.3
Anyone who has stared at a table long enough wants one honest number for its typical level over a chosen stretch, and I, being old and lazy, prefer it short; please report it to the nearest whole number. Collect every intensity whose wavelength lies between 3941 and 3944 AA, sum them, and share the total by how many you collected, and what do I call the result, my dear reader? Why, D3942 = 31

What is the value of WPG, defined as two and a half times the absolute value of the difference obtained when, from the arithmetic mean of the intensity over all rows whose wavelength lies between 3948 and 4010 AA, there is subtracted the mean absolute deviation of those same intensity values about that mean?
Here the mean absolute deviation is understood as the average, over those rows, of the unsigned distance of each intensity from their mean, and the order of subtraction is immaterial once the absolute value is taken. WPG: 79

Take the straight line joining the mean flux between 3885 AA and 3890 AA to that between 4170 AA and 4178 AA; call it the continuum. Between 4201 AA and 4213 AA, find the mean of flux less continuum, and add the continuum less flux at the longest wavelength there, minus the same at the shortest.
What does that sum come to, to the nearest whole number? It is 1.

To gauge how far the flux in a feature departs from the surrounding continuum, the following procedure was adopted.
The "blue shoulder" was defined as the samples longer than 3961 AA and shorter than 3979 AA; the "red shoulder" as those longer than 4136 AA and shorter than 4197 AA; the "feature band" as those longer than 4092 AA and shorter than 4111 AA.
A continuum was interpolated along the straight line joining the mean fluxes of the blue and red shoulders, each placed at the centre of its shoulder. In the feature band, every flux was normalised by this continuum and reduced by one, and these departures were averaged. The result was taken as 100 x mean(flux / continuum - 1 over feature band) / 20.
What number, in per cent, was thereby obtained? 0.6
